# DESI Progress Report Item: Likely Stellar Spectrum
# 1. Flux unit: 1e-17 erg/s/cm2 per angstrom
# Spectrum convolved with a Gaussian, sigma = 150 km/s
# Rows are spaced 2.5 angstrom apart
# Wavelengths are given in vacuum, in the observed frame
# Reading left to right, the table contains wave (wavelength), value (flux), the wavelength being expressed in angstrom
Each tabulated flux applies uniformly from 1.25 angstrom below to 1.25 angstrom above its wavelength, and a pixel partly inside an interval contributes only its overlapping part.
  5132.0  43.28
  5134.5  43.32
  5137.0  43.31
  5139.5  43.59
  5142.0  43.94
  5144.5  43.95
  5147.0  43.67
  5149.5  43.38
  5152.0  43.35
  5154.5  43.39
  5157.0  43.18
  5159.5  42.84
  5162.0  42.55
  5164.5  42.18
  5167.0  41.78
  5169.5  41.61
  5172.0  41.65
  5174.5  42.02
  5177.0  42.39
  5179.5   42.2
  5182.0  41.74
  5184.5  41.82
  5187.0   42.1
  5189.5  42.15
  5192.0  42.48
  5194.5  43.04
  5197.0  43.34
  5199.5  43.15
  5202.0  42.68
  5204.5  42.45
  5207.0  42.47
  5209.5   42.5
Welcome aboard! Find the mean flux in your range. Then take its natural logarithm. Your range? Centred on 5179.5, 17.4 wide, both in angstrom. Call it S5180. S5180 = 3.737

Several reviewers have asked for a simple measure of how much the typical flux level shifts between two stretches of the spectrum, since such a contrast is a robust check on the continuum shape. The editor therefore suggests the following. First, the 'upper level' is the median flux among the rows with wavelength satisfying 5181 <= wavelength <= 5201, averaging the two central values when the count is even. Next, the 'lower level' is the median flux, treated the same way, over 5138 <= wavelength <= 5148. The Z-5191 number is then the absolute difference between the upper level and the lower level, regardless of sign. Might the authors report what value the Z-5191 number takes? 1.49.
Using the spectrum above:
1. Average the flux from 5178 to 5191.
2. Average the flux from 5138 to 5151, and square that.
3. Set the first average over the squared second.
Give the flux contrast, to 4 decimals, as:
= 0.0220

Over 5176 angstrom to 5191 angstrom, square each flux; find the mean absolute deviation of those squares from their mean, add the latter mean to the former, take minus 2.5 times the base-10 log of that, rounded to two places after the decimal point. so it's -8.13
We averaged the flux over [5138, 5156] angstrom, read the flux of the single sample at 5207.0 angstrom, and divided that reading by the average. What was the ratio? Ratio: 0.974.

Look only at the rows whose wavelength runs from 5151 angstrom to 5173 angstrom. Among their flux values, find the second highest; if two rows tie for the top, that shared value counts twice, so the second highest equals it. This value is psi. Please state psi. 43.35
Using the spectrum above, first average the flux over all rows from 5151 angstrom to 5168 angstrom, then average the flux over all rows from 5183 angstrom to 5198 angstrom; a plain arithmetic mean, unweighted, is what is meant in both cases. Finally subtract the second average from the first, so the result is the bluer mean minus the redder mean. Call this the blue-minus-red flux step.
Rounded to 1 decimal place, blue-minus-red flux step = 0.3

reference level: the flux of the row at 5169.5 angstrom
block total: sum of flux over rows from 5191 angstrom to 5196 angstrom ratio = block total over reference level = 2.06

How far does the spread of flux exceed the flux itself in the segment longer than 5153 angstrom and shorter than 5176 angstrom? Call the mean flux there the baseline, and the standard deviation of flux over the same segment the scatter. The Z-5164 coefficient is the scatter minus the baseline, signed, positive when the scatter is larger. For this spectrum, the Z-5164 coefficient -41.7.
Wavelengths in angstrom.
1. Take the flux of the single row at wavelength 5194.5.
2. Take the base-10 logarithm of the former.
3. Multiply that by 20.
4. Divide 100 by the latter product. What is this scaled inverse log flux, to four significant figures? 3.060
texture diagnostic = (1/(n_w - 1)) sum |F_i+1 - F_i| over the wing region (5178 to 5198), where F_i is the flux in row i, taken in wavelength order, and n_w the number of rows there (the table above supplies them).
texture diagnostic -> 0.29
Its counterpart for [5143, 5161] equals 0.20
